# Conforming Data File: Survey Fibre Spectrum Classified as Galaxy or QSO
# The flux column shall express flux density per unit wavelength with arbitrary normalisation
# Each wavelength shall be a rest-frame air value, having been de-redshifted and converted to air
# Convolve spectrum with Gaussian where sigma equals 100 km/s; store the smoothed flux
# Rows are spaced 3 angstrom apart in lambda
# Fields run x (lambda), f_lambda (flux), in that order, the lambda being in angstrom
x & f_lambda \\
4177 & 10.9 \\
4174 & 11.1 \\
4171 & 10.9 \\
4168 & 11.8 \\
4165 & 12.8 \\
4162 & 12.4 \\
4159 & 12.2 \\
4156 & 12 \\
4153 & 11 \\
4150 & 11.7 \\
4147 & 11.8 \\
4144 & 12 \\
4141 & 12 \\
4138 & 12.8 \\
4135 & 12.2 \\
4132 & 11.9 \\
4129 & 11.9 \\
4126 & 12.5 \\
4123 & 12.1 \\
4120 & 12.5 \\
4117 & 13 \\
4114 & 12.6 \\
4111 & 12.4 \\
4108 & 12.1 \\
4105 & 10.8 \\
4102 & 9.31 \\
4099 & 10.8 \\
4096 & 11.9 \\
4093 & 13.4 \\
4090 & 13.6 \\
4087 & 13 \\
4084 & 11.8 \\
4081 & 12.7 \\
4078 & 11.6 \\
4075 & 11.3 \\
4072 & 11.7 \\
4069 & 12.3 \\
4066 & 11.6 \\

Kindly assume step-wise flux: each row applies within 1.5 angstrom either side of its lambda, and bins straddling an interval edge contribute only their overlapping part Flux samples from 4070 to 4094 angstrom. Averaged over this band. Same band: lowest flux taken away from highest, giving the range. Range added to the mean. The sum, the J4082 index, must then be 14.7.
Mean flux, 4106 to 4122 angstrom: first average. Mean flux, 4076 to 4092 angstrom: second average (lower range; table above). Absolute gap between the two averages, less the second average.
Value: -12.5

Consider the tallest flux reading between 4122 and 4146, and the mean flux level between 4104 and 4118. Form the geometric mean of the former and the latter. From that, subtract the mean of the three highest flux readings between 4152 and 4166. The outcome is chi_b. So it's 0.0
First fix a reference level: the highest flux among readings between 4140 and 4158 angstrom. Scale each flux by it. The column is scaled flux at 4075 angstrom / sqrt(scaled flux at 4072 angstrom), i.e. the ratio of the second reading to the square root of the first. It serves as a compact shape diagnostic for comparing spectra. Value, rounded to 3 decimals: 0.954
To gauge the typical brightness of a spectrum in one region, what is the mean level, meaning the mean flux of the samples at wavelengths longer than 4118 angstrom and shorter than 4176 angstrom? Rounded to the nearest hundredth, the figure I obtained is 11.98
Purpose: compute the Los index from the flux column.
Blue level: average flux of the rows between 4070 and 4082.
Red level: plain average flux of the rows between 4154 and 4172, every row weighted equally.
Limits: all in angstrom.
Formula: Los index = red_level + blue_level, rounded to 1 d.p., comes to 23.8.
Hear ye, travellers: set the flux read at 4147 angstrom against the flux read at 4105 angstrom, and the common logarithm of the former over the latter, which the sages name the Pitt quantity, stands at 0.04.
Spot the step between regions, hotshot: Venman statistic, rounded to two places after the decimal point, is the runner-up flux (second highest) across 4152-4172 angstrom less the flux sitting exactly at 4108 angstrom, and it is 0.30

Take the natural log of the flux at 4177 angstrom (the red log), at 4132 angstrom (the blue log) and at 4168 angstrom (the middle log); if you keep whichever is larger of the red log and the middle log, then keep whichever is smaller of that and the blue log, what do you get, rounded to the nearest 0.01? 2.47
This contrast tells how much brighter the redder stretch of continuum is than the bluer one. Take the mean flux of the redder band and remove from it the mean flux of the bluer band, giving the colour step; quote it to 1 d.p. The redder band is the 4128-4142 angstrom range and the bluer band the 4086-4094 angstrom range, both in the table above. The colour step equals -1.2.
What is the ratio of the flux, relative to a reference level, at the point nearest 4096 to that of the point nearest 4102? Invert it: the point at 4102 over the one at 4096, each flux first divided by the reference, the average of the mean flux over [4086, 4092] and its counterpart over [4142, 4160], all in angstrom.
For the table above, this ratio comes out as 0.78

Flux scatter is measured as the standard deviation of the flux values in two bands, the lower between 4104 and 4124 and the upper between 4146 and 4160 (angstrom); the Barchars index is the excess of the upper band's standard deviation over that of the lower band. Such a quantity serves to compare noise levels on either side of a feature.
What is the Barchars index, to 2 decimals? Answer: -0.24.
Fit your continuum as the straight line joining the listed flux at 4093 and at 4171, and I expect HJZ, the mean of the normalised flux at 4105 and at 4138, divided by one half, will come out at 1.90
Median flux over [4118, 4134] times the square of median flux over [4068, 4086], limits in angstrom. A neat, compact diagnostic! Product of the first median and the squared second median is 1671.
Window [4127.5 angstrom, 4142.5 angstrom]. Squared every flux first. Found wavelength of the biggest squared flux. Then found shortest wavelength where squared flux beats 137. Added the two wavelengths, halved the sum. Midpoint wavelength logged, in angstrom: 4133.5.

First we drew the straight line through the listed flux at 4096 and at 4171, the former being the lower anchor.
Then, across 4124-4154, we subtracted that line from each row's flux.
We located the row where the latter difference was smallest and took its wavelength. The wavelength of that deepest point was 4153 angstrom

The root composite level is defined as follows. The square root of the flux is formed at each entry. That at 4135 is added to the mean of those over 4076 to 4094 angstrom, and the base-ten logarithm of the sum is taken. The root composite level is 0.848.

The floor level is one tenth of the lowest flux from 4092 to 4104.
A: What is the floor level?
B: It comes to 0.93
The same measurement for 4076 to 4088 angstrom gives 1.16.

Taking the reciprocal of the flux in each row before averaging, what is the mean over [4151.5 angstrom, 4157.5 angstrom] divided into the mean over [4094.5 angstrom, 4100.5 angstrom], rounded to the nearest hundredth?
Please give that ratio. 1.01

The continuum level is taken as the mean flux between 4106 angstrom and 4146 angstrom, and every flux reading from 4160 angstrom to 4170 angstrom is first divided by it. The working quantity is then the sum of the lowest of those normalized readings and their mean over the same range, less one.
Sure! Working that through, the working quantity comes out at 0.96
